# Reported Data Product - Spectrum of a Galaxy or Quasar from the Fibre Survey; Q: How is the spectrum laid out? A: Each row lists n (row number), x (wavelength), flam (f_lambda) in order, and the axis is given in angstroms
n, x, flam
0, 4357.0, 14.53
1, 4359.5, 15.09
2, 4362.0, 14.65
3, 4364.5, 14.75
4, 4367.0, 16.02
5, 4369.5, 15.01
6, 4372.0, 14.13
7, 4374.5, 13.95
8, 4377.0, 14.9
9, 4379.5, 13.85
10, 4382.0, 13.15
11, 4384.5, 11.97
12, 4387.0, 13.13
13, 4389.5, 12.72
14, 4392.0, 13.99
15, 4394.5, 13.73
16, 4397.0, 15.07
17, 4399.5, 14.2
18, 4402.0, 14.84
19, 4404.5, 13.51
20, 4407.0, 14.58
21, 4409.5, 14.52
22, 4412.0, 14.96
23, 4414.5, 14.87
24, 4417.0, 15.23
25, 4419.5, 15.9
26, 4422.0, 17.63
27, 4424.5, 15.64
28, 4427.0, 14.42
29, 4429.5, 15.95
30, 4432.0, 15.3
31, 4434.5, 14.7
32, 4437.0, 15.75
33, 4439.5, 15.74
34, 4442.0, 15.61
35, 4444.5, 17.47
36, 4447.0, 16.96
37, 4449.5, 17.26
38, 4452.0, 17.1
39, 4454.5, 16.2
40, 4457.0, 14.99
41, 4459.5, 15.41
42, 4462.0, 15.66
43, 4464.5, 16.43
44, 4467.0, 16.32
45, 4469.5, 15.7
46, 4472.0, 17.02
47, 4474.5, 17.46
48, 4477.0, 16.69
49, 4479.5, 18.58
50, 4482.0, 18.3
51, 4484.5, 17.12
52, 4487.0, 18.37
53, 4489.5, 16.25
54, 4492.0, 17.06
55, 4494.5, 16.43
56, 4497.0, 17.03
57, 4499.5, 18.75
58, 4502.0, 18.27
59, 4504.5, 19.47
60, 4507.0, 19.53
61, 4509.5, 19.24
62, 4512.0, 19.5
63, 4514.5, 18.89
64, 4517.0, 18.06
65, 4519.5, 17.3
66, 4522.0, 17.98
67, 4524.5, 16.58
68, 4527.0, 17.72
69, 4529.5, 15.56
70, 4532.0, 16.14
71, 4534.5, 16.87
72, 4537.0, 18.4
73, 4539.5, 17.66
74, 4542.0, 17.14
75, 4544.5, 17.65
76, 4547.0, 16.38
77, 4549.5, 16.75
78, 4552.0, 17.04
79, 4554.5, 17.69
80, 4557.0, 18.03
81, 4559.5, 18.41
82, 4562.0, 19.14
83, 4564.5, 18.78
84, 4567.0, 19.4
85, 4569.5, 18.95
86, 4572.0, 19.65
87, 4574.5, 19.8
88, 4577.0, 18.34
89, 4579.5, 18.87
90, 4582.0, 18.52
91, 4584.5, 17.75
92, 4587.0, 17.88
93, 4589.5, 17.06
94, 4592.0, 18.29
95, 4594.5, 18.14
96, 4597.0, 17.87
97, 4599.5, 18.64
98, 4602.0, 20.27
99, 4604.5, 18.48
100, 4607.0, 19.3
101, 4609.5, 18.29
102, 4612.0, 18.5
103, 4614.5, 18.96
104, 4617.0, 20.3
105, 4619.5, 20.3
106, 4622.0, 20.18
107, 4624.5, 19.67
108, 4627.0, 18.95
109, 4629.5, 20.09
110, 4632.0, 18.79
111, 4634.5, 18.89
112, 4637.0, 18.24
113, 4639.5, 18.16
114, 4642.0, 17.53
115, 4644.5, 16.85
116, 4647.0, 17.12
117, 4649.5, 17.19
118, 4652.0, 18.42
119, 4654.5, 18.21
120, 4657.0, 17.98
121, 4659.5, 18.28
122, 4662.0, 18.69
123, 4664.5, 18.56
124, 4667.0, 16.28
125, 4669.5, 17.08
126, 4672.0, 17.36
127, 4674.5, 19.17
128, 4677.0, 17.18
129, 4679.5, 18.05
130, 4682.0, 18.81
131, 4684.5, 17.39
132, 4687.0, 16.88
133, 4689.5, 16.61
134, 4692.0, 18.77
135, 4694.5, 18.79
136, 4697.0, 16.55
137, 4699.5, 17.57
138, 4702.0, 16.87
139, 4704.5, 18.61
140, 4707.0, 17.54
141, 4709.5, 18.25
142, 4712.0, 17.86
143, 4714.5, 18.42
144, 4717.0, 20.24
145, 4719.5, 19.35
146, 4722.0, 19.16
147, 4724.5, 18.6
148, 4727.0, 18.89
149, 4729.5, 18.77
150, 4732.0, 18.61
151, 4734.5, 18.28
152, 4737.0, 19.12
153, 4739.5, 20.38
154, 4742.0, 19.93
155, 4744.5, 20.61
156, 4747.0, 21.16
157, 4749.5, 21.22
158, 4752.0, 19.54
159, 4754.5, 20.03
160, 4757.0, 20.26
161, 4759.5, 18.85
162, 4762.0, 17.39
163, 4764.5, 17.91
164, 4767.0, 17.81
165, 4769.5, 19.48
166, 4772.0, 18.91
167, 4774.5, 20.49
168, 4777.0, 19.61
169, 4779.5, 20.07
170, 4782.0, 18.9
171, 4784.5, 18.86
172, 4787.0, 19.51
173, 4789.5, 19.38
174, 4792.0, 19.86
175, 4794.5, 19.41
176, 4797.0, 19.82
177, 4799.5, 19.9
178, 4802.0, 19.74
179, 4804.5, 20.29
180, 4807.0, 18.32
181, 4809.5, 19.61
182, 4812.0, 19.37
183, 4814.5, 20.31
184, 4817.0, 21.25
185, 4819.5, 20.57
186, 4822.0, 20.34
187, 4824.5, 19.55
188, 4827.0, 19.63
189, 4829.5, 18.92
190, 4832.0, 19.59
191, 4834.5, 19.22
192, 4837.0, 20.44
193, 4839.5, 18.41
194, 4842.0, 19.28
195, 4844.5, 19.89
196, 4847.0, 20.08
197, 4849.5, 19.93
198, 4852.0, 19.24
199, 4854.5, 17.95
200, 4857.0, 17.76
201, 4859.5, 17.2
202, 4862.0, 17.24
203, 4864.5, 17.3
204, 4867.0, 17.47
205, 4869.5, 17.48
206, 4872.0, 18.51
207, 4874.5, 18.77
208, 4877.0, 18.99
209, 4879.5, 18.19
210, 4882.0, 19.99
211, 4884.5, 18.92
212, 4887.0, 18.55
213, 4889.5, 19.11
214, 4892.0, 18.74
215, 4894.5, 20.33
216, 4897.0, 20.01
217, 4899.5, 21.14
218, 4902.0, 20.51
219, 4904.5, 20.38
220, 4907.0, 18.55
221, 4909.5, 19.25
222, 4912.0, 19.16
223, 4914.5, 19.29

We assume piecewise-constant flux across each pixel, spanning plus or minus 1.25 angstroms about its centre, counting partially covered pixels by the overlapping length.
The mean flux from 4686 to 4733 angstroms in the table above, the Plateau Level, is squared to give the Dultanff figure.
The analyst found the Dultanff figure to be 332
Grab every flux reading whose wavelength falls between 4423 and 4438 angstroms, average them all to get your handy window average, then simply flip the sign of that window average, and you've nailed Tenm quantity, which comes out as -15.3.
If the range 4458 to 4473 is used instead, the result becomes -16.1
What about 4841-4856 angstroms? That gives -19.4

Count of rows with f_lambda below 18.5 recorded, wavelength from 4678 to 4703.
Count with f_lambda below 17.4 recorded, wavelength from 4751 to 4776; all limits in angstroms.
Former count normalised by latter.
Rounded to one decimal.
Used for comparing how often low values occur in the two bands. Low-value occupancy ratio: 7.0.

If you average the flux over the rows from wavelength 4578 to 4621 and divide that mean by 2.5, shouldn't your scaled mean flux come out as 7.5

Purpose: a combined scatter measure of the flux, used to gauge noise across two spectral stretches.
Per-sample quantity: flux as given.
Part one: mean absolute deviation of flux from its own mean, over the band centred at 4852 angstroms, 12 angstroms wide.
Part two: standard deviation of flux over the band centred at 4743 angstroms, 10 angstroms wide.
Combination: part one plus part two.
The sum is 1.4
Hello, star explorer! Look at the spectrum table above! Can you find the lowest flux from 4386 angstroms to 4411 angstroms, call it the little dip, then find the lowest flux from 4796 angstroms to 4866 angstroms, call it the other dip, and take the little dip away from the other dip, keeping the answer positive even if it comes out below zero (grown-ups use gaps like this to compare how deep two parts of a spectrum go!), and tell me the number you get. 4.5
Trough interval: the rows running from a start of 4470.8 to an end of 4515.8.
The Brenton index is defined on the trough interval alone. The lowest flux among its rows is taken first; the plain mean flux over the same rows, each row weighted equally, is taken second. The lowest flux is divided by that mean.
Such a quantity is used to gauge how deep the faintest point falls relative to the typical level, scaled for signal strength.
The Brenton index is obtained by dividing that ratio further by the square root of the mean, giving 0.213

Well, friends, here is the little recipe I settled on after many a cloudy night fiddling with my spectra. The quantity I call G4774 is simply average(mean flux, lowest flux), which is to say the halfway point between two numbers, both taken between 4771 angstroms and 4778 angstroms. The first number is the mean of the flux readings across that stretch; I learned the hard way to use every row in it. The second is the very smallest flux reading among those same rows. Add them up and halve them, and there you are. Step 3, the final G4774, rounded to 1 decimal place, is 19.3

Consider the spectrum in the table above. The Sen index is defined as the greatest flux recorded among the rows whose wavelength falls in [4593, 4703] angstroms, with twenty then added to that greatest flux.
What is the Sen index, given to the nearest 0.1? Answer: 40.3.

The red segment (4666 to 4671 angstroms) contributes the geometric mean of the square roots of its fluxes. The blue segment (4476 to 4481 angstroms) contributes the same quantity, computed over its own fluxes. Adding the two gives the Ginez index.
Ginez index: 8.28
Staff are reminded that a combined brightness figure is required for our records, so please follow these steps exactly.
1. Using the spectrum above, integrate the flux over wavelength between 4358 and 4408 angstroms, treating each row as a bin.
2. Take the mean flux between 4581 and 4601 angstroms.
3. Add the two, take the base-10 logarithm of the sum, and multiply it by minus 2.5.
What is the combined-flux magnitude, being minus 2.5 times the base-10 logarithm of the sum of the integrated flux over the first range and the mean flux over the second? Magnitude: -7.2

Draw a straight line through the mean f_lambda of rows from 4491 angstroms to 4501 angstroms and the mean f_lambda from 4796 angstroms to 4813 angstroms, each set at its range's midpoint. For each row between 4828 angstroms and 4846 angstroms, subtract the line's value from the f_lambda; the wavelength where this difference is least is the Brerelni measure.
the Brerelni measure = 4839.5 angstroms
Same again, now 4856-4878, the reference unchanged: 4859.5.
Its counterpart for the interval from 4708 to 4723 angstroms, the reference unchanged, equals 4712.0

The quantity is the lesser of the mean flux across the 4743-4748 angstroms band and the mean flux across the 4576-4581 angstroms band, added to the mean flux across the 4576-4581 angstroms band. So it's 37.2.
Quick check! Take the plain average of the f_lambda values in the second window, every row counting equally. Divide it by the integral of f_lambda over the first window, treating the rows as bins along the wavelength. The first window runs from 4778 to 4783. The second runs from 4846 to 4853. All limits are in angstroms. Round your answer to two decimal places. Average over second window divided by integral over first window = 0.20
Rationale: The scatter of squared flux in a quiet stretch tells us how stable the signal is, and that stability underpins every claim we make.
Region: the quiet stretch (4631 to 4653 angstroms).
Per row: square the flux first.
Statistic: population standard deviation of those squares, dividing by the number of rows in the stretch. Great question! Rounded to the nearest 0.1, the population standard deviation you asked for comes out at 25.5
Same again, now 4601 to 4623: 31.8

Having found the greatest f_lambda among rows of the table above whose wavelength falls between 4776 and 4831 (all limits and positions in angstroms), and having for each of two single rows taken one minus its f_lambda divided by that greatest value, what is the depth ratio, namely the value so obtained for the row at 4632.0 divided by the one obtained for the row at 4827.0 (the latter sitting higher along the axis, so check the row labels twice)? 1.5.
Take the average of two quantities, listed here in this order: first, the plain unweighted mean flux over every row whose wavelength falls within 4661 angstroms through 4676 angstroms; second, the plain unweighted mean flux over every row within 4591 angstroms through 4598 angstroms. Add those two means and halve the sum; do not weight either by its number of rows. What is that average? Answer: 18.0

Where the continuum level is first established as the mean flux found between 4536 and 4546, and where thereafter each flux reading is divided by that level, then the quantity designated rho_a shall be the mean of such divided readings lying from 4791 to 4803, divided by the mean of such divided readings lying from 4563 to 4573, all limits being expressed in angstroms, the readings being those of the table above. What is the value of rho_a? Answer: 1.03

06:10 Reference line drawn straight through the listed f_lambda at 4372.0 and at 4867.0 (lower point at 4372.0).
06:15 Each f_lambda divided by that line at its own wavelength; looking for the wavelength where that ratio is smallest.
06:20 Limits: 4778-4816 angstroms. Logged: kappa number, 4807.0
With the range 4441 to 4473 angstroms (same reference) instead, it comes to 4457.0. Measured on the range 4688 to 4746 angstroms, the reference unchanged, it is 4697.0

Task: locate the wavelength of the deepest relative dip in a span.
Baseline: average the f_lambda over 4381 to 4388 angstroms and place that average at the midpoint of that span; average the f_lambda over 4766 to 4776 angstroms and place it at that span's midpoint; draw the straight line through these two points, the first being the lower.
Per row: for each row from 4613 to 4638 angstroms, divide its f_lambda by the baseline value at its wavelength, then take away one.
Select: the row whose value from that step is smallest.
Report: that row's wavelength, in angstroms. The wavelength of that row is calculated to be 4637.0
